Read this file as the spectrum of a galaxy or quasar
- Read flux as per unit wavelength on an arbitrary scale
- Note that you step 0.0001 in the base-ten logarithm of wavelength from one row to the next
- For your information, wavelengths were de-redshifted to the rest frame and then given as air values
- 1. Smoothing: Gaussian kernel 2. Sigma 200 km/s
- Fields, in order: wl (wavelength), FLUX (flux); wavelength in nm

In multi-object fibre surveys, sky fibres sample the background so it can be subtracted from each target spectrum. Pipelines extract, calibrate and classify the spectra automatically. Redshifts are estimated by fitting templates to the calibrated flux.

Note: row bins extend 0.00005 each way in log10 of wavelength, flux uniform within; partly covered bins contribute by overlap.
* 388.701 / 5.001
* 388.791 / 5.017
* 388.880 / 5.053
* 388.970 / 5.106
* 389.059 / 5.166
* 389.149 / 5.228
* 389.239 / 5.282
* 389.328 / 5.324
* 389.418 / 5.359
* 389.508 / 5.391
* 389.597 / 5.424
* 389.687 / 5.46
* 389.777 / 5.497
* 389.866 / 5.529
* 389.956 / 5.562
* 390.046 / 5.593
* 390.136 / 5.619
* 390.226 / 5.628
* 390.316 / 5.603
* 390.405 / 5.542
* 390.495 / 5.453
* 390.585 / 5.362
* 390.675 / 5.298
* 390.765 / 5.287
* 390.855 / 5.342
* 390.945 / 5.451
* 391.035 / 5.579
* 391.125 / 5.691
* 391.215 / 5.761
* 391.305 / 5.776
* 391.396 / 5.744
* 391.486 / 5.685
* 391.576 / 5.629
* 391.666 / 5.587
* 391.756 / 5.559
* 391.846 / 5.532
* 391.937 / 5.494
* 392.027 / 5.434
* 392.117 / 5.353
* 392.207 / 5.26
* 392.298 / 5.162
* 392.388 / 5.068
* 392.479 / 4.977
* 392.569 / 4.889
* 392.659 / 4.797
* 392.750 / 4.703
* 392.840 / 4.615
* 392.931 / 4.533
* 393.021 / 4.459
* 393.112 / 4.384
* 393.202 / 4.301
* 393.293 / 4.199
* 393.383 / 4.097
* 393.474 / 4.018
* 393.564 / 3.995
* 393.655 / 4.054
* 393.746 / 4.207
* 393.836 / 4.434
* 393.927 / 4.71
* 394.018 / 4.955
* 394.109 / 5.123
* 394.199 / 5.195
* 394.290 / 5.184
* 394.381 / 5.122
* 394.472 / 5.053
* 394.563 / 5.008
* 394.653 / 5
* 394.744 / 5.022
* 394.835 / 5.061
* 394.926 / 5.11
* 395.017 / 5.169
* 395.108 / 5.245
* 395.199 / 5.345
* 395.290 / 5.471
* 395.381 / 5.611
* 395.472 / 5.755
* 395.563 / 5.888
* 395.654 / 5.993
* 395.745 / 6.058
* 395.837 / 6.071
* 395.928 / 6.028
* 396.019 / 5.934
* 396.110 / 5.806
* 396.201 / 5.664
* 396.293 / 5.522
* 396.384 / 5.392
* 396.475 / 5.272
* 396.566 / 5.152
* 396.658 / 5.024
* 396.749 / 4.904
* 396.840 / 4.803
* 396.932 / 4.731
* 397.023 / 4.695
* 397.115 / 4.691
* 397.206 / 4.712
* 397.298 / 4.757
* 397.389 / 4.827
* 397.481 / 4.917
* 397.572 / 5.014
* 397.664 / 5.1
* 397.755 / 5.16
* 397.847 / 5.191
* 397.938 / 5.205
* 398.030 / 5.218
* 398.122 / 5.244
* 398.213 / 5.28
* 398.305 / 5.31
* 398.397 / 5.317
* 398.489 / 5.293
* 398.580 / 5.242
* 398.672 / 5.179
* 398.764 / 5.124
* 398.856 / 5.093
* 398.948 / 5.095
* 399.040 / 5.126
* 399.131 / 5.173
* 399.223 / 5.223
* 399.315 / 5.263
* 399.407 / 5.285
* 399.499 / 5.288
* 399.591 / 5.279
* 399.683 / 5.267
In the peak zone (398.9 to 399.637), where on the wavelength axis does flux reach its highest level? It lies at 399.499 nm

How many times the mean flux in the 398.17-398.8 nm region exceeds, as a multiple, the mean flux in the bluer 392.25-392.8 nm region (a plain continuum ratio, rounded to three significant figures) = 1.06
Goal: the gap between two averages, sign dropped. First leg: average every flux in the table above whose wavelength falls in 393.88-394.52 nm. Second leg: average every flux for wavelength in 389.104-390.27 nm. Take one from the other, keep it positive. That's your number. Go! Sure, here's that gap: 0.4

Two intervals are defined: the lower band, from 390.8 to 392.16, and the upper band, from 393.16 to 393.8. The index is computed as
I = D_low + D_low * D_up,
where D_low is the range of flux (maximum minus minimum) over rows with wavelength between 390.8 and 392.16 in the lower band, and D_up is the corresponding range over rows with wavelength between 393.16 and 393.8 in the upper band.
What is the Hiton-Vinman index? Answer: 0.6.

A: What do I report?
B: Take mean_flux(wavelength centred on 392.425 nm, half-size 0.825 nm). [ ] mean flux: 5.01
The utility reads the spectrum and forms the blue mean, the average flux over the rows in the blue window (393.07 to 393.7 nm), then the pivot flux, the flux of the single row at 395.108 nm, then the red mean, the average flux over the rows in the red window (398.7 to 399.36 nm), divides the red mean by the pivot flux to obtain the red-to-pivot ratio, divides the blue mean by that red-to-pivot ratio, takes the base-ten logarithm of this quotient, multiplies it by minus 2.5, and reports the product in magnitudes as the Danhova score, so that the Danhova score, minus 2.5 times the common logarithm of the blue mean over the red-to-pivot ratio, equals -1.56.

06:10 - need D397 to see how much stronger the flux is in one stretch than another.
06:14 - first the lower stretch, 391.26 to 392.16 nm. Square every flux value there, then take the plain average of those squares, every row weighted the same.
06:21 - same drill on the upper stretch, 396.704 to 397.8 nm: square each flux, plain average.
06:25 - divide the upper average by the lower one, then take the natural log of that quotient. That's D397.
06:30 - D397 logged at -0.3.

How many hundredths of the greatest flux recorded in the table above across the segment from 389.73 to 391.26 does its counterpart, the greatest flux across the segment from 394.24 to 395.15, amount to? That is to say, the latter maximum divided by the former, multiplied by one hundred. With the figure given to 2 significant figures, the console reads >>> 91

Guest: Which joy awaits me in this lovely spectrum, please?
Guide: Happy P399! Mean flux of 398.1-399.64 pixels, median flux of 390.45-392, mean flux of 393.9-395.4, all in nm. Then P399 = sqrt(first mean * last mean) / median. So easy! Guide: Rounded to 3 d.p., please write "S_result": 0.932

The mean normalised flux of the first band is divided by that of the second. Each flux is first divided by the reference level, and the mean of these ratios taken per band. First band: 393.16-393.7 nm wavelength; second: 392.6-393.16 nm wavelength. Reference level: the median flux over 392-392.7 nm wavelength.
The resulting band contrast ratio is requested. 0.90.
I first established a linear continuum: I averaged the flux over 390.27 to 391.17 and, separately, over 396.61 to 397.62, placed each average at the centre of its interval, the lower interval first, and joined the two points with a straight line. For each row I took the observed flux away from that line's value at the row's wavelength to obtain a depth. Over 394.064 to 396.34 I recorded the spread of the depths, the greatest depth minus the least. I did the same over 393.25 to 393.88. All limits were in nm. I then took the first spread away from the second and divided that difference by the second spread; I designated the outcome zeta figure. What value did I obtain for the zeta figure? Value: -1.6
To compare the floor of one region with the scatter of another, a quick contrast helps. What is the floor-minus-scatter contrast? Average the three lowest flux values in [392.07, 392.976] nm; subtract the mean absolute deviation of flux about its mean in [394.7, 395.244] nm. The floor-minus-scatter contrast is 4.5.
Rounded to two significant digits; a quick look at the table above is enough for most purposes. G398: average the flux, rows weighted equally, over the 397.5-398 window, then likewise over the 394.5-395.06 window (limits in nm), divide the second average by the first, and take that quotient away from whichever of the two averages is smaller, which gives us 4.1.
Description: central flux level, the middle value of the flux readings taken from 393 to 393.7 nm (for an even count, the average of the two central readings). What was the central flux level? 4.15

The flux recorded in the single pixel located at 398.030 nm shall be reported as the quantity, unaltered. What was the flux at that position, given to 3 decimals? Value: 5.218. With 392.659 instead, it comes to 4.797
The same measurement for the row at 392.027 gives 5.434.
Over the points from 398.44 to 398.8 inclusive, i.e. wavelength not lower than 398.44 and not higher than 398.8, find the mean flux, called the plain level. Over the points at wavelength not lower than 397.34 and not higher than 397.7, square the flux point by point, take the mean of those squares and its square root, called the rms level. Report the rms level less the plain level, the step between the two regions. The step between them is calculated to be -0.2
